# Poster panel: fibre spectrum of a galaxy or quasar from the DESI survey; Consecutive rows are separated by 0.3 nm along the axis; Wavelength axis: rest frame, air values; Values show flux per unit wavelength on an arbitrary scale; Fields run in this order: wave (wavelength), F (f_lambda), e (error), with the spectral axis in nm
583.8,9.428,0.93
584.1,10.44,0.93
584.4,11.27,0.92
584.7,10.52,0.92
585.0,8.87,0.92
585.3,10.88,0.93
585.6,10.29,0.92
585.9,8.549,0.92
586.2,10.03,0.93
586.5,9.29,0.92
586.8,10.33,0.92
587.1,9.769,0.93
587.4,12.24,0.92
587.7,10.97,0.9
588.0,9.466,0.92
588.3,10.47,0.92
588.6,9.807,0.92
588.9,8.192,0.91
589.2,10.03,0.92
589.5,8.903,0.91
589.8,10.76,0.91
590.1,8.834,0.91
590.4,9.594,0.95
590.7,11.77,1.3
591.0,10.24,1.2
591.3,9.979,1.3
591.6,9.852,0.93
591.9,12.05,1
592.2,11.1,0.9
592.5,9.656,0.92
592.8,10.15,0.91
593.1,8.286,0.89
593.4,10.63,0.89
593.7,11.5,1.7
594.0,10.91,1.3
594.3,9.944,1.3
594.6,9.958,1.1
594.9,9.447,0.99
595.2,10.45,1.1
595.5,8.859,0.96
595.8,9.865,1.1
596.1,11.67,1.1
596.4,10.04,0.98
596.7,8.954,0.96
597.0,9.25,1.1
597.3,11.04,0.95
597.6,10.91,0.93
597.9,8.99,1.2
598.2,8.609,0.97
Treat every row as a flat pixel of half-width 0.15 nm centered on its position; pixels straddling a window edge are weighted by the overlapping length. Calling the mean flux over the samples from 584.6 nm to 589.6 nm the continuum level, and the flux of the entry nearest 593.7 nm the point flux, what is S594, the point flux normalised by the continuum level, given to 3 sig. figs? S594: 1.16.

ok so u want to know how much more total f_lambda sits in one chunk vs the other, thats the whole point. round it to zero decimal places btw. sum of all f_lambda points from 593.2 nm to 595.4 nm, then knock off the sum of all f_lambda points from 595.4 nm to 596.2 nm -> 42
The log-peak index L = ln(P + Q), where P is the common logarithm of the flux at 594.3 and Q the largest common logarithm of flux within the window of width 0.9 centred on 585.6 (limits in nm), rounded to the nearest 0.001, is 0.710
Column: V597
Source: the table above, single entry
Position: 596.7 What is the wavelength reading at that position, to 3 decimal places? 8.954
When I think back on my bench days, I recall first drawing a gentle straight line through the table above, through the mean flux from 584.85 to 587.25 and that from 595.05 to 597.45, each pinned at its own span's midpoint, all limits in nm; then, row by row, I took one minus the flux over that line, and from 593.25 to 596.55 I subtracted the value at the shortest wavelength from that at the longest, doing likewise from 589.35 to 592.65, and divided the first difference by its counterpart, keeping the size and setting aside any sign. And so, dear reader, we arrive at 1.0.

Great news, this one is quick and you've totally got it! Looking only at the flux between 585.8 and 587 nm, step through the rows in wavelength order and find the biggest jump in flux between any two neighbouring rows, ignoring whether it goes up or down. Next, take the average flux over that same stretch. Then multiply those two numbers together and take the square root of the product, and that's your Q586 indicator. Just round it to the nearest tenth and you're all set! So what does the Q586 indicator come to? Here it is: 3.8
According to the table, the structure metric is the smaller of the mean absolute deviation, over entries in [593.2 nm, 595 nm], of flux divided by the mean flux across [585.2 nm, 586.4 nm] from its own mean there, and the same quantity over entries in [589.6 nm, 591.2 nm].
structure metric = 0.062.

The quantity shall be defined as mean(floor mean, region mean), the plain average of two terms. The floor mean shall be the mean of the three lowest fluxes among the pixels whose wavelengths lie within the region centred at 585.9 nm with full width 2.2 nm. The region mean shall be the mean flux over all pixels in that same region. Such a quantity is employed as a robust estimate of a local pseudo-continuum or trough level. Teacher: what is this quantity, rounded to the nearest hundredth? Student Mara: 9.33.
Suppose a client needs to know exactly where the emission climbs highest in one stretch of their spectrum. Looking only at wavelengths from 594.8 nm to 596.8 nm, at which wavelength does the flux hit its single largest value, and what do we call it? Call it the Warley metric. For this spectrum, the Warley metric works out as 596.1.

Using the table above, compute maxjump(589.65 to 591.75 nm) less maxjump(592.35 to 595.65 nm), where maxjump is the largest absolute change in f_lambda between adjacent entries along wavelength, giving -0.2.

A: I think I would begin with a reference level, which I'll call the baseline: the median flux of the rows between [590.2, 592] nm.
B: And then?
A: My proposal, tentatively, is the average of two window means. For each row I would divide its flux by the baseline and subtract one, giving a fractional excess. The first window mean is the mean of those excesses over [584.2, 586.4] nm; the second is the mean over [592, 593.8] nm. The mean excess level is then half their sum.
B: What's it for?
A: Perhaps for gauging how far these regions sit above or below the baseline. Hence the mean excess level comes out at 0.003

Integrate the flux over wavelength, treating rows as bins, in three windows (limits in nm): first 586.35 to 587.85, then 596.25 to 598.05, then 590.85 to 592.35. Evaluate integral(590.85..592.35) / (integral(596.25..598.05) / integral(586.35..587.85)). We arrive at 14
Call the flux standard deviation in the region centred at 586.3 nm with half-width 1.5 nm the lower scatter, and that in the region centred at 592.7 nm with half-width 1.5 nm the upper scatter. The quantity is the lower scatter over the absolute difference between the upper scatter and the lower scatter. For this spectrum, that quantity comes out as 50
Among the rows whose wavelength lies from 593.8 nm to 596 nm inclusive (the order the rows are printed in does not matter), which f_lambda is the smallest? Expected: 8.859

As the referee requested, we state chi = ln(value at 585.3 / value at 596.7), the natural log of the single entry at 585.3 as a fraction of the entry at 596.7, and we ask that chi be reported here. 0.19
